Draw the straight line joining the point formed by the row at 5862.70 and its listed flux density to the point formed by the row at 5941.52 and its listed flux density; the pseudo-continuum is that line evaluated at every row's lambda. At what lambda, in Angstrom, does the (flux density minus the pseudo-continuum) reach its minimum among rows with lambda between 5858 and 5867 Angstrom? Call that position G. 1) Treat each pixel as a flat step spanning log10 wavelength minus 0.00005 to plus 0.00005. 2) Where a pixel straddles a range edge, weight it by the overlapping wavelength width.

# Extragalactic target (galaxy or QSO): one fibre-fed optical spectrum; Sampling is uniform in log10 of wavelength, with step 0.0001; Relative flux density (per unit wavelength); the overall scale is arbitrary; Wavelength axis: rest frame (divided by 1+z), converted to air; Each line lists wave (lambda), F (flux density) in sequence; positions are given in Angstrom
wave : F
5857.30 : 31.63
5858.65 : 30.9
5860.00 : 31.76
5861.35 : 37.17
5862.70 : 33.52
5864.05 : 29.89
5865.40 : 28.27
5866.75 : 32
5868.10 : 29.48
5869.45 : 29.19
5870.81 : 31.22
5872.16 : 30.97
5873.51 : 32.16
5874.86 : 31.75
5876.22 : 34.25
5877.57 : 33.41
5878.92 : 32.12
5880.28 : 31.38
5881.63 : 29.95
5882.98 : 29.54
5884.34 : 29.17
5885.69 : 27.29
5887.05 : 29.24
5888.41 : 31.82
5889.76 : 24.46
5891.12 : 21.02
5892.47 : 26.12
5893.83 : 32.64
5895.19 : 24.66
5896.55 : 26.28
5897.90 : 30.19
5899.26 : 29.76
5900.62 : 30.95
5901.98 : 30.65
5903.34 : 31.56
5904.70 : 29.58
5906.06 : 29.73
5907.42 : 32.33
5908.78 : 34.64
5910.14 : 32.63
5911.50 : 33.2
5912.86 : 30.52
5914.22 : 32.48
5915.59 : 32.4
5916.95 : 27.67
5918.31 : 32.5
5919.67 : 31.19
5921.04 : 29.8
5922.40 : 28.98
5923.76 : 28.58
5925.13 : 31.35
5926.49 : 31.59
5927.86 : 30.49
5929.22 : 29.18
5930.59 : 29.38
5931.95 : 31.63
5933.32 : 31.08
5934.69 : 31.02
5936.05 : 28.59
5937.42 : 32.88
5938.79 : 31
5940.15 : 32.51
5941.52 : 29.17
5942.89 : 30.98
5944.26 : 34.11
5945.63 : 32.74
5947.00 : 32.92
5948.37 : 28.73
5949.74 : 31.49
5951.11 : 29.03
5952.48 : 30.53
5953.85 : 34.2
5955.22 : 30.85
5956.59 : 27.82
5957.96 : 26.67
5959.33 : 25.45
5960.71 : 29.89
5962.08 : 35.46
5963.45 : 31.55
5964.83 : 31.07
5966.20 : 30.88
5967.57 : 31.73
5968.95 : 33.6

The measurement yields 5865.40 Angstrom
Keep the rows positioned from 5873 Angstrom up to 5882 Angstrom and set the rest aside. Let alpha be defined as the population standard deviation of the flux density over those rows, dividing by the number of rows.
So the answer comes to 1.29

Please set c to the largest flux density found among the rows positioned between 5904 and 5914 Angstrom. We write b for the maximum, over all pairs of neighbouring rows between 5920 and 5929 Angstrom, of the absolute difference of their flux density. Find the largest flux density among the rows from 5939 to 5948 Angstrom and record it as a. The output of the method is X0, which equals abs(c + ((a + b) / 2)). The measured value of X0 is 53.1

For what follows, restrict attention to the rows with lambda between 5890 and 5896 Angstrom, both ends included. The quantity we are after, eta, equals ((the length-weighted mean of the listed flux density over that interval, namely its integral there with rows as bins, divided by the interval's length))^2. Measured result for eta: 674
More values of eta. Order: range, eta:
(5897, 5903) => 919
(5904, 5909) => 979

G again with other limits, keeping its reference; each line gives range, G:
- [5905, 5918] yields 5916.95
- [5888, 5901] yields 5891.12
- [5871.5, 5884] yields 5882.98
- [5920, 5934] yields 5923.76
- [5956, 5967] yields 5959.33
